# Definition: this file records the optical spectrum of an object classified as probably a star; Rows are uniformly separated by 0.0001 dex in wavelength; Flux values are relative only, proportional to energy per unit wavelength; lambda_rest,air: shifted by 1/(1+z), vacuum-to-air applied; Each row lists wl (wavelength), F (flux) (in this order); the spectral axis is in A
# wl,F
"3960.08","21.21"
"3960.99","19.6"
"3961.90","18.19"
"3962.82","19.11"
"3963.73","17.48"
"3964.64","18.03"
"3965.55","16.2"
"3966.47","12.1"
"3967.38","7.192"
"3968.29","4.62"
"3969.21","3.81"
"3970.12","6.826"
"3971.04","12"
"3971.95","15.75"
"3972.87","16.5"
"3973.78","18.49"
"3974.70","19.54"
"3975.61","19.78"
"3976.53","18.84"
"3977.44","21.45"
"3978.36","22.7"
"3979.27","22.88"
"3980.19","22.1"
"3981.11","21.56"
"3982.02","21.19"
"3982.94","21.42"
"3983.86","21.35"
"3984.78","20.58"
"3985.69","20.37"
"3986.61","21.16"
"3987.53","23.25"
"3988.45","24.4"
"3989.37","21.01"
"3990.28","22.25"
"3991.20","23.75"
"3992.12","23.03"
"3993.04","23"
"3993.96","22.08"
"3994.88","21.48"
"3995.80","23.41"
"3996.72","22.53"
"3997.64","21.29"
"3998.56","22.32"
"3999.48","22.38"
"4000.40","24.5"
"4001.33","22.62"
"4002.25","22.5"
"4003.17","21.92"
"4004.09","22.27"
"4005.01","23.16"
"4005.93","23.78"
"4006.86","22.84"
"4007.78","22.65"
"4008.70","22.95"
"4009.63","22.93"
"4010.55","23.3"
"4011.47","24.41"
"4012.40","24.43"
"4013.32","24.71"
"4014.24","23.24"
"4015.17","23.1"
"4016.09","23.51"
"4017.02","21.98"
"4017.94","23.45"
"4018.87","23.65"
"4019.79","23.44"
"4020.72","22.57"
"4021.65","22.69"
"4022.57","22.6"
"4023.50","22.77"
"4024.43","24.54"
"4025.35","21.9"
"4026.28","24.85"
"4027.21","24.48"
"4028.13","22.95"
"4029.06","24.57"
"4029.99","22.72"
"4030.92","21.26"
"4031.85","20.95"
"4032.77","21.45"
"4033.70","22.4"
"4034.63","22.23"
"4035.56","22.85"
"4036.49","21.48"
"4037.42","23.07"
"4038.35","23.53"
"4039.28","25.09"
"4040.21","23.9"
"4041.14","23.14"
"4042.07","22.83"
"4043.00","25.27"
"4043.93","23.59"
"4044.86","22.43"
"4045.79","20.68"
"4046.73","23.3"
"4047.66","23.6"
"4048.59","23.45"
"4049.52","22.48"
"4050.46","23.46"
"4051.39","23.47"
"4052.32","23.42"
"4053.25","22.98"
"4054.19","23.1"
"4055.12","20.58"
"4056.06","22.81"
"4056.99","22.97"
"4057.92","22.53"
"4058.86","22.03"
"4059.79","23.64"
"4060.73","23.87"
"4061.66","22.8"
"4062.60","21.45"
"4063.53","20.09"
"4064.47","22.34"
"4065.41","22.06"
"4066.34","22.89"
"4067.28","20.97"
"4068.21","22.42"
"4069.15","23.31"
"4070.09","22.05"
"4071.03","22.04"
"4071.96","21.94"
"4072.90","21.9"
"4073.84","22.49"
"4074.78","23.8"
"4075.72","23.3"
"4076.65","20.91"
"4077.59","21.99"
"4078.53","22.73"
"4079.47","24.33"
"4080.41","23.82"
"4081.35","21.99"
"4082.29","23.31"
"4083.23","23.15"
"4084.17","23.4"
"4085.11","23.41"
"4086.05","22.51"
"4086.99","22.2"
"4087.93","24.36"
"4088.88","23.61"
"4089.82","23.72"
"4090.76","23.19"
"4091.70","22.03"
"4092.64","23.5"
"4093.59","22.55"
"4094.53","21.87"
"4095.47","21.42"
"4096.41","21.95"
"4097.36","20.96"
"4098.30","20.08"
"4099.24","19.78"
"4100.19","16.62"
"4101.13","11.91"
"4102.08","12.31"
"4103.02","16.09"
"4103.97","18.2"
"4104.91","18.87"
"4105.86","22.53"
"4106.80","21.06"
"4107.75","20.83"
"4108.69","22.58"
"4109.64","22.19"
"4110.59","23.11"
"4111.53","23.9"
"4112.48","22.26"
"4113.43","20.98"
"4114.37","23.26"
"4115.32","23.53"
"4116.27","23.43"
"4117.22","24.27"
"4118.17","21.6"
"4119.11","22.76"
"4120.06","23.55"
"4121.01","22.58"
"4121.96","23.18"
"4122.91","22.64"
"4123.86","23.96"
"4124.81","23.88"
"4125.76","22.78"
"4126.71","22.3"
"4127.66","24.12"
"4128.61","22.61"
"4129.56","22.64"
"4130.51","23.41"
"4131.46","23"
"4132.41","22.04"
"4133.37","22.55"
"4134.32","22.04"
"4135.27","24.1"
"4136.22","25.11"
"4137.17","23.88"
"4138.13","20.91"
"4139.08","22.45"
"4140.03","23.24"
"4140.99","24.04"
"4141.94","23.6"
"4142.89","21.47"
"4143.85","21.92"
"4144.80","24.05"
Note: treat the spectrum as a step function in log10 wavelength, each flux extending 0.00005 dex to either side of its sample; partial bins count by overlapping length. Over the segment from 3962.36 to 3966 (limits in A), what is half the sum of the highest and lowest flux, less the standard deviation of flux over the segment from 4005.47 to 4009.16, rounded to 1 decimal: 17.2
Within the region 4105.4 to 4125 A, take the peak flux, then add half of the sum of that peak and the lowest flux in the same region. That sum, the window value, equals 46.8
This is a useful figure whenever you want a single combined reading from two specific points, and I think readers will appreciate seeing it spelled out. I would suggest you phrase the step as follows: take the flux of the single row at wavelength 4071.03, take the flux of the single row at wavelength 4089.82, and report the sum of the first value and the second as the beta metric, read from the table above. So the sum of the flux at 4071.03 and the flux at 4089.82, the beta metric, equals 45.8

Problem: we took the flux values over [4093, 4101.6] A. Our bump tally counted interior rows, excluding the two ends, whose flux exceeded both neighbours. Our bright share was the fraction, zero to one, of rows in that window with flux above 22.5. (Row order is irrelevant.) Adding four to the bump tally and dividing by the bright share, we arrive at 45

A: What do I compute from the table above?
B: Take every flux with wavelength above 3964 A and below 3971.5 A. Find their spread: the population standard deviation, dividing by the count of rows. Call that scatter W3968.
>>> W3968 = 5.0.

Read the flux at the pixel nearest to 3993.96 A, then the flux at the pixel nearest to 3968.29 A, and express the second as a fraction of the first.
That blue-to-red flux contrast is 0.21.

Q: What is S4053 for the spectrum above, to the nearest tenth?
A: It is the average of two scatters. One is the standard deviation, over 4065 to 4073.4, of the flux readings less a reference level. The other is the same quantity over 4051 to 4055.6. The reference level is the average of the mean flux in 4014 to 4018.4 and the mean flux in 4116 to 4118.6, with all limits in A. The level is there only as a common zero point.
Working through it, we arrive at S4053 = 0.9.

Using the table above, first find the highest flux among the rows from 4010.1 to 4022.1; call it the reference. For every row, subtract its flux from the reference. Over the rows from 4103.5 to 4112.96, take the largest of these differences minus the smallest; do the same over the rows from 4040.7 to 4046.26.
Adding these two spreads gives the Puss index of 10.3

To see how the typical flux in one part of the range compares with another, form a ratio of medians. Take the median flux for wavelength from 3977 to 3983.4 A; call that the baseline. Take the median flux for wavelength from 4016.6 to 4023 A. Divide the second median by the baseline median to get 1.05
